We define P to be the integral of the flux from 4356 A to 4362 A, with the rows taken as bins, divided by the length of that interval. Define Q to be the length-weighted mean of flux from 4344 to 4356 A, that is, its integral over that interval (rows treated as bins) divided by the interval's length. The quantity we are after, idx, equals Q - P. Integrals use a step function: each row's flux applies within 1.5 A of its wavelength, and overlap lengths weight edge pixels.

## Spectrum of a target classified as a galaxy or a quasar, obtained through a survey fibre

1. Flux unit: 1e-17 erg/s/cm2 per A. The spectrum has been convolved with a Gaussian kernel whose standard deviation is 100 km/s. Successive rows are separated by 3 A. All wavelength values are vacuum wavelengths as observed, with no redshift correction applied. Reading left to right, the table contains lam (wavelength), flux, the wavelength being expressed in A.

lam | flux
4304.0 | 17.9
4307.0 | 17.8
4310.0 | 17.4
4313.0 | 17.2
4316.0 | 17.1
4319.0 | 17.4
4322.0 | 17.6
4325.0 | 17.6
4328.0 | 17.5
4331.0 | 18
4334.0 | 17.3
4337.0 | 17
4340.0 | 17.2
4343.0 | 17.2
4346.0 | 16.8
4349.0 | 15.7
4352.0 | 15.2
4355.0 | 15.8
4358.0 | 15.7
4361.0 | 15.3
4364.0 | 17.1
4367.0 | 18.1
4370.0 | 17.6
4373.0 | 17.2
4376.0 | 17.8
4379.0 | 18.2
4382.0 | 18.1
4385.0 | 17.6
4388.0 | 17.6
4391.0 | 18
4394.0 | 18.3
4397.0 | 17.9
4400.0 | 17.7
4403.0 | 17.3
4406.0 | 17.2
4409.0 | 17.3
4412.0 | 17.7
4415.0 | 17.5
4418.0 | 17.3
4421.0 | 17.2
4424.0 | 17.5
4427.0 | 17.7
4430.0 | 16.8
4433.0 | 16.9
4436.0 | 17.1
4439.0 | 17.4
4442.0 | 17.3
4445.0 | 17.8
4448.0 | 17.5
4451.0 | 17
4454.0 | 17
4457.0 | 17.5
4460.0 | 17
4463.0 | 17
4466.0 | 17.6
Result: 0.39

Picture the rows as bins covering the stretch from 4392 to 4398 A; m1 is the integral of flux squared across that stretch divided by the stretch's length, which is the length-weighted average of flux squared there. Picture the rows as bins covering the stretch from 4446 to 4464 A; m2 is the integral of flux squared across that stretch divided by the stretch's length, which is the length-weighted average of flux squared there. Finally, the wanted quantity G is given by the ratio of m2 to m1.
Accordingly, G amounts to 0.901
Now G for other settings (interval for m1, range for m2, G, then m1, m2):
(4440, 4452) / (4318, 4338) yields 1.010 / 303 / 306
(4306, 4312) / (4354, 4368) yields 0.872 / 308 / 269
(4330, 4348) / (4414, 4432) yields 1.015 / 296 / 300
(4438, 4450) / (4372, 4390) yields 1.034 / 306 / 316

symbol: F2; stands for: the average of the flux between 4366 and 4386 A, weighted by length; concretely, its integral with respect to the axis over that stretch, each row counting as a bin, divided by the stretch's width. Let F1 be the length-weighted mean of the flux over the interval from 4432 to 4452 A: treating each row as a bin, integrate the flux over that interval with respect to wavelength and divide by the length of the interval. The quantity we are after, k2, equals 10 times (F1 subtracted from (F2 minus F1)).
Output -168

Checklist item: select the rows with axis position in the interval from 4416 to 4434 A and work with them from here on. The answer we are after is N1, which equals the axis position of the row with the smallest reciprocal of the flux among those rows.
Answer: 4427.0 A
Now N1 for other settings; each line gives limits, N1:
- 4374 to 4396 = 4394.0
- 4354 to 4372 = 4367.0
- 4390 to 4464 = 4394.0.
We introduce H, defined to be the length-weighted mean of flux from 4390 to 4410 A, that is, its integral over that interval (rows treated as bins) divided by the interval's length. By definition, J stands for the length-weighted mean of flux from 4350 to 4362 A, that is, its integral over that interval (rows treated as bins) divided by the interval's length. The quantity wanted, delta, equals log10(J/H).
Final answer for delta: -0.056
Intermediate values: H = 17.7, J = 15.52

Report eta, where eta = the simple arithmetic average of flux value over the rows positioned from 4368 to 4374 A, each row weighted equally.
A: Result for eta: 17.4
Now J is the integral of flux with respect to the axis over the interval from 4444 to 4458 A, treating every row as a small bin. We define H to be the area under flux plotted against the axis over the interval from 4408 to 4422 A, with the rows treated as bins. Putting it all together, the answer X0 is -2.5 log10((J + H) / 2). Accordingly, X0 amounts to -5.97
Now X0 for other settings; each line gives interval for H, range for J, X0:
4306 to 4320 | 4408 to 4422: -5.97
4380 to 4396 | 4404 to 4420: -6.13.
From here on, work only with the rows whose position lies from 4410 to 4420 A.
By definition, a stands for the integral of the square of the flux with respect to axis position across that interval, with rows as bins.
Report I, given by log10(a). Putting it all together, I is 3.48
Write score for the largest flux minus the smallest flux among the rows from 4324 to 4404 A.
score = 3.1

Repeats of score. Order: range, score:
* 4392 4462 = 1.5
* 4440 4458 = 0.8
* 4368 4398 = 1.1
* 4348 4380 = 3.0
